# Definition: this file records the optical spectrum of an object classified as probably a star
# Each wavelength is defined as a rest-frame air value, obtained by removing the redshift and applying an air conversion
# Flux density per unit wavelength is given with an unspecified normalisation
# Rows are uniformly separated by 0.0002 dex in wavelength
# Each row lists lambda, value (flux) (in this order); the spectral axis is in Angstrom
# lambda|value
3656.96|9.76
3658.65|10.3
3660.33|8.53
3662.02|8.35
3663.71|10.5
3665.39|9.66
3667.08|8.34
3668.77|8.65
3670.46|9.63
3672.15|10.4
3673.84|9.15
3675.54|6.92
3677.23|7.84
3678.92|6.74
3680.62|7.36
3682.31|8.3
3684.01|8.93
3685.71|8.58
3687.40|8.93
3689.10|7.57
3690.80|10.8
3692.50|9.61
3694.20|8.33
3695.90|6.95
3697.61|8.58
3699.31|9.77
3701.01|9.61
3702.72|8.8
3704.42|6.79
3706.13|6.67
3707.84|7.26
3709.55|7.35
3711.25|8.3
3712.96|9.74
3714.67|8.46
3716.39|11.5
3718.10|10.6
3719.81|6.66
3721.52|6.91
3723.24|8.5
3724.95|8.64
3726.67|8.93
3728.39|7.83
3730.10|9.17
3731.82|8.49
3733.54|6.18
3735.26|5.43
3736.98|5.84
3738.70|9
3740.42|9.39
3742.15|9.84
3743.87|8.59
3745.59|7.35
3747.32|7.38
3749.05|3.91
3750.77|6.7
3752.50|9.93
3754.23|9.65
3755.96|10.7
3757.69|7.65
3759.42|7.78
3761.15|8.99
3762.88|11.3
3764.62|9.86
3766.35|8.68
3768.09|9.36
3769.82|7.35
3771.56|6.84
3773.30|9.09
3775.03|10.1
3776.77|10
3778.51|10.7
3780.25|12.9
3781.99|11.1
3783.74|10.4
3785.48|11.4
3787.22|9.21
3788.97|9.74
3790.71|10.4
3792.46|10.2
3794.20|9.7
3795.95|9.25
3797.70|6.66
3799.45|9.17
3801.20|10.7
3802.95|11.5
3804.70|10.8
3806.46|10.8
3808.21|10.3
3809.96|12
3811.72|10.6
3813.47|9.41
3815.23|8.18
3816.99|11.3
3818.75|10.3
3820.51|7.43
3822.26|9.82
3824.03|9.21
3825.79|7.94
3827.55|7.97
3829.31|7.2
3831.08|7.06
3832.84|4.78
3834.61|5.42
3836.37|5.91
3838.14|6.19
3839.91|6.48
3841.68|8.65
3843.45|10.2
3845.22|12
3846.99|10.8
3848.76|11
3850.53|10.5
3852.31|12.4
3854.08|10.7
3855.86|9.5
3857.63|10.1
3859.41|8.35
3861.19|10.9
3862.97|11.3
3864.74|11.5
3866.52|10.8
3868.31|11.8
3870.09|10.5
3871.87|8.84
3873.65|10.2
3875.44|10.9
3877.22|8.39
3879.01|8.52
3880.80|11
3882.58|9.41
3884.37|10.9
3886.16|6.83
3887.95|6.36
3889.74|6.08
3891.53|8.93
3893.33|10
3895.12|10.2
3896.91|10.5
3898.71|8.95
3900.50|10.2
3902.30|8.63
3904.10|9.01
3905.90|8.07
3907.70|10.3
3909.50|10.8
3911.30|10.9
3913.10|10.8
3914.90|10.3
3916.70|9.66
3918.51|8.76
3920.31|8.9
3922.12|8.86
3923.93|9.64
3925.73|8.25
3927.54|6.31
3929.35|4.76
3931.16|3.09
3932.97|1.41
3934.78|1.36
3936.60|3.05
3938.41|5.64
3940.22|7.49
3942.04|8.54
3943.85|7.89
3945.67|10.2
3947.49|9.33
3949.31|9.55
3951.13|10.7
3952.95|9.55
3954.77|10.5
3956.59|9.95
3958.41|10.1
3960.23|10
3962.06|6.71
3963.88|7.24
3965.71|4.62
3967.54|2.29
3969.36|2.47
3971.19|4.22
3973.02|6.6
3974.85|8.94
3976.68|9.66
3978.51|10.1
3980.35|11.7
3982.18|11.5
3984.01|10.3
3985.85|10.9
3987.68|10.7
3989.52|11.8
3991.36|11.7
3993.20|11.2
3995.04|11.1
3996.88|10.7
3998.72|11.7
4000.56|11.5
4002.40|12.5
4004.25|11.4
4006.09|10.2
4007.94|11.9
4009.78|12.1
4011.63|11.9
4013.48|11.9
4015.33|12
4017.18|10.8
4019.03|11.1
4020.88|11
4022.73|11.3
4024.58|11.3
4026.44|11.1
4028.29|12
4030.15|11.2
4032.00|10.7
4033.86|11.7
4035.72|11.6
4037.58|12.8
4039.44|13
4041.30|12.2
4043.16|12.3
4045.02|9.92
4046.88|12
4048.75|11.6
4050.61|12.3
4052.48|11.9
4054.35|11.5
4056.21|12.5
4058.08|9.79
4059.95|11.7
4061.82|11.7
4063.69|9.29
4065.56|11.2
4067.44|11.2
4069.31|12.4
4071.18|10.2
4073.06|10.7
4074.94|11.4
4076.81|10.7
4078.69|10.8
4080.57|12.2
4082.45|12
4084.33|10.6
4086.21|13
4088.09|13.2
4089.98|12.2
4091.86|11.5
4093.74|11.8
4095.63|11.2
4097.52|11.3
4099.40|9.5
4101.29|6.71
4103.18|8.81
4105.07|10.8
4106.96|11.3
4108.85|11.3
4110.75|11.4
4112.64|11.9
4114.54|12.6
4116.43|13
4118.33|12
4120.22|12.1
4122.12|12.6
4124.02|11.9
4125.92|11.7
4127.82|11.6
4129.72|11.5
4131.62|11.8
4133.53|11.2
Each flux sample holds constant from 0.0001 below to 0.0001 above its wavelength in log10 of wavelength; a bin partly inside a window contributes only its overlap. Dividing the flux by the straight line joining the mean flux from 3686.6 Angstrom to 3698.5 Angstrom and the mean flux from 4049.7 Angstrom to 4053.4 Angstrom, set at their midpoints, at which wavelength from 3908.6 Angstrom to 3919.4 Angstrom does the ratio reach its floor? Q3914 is 3918.51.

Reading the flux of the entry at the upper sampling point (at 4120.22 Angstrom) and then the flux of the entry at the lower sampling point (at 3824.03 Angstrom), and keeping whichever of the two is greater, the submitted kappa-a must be 12.1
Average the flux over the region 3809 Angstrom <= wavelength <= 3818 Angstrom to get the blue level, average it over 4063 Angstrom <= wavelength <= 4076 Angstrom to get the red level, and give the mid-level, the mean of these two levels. 10.6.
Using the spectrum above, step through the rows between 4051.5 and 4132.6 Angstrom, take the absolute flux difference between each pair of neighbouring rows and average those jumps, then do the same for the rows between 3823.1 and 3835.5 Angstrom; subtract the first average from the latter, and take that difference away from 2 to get 2.0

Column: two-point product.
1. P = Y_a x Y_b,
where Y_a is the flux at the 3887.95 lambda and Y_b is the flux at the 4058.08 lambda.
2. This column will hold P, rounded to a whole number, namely 62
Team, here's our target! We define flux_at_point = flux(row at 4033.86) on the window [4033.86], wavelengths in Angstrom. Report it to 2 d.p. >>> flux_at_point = 11.70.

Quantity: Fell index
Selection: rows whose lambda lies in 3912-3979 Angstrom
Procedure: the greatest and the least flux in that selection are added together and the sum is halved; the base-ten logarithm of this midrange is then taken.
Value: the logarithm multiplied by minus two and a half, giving -1.96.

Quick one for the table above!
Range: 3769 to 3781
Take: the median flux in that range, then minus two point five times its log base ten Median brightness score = -2.50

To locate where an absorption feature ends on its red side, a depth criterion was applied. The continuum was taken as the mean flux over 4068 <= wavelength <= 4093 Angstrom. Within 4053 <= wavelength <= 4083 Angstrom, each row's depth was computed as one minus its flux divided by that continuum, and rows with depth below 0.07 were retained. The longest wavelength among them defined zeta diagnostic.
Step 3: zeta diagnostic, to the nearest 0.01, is 4082.45 Angstrom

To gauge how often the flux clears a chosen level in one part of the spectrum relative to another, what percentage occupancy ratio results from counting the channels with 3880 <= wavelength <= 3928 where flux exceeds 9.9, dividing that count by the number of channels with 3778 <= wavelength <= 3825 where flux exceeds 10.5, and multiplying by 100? 100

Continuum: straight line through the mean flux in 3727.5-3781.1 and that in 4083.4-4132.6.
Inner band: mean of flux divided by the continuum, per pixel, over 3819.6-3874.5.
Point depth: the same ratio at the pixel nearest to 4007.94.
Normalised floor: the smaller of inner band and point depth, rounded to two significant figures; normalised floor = 0.99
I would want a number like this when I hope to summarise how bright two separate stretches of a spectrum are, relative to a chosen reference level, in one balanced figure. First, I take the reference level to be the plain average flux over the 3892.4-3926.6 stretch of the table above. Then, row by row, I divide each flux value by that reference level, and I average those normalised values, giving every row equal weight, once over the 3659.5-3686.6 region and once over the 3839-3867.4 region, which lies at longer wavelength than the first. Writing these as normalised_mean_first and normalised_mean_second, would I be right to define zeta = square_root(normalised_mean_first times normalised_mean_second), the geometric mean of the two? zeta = 0.98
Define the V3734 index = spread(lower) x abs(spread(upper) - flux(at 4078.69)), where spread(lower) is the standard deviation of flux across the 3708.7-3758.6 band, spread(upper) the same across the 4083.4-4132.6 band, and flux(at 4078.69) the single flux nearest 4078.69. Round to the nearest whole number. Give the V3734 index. 16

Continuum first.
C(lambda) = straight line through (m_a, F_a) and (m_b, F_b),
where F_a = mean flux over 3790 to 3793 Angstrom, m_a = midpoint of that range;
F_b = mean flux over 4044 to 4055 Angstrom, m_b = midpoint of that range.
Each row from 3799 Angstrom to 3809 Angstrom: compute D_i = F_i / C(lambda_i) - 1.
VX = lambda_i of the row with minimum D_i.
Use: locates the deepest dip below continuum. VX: 3799.45 Angstrom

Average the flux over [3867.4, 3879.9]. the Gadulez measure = 9.9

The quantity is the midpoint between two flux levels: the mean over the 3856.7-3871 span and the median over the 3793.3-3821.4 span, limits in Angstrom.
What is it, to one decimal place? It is 10.5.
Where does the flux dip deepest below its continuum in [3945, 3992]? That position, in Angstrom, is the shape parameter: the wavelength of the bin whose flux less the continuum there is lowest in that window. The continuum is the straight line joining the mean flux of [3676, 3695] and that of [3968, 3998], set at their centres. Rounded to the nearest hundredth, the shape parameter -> 3967.54 Angstrom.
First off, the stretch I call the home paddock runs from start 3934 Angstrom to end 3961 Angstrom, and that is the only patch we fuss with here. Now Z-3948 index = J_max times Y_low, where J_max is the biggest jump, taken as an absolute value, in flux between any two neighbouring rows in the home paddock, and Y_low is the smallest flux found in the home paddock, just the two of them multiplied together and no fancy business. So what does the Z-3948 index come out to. 3.5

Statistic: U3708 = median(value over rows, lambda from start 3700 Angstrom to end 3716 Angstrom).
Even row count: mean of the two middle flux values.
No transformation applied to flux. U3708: 8.3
